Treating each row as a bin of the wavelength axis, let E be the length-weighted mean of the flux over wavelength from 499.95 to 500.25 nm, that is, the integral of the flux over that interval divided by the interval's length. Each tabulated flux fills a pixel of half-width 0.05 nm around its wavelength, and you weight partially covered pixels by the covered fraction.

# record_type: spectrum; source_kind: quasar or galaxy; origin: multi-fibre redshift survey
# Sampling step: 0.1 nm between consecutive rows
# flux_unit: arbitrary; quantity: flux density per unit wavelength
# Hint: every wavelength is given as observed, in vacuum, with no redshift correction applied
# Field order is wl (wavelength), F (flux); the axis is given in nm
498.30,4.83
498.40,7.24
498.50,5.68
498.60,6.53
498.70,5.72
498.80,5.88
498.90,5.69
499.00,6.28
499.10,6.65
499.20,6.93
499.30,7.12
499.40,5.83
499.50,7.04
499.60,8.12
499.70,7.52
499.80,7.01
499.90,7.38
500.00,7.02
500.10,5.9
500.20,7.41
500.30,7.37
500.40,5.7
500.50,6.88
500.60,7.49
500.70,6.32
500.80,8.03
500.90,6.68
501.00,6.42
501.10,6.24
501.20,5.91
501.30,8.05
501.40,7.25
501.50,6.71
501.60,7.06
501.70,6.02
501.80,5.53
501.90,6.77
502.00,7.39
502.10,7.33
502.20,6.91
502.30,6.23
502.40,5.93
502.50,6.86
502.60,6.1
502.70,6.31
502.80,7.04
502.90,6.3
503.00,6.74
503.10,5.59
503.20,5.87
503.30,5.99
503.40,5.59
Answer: 6.78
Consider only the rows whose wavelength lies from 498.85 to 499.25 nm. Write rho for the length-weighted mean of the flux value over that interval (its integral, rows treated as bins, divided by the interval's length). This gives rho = 6.39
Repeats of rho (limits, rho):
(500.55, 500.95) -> 7.13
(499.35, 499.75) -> 7.13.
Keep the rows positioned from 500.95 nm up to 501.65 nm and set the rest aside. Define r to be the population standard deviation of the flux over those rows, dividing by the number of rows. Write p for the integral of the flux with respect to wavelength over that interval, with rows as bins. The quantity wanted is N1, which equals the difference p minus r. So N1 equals 4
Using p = 5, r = 0.66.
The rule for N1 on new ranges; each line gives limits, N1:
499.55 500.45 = 6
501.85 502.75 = 5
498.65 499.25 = 3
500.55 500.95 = 2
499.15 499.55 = 2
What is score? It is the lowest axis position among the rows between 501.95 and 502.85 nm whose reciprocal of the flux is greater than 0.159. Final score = 502.30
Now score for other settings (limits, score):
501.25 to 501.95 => 501.70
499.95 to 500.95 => 500.10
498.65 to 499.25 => 498.70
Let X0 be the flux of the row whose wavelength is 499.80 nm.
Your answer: 7.01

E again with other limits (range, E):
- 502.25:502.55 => 6.34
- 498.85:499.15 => 6.21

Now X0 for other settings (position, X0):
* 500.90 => 6.68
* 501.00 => 6.42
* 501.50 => 6.71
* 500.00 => 7.02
